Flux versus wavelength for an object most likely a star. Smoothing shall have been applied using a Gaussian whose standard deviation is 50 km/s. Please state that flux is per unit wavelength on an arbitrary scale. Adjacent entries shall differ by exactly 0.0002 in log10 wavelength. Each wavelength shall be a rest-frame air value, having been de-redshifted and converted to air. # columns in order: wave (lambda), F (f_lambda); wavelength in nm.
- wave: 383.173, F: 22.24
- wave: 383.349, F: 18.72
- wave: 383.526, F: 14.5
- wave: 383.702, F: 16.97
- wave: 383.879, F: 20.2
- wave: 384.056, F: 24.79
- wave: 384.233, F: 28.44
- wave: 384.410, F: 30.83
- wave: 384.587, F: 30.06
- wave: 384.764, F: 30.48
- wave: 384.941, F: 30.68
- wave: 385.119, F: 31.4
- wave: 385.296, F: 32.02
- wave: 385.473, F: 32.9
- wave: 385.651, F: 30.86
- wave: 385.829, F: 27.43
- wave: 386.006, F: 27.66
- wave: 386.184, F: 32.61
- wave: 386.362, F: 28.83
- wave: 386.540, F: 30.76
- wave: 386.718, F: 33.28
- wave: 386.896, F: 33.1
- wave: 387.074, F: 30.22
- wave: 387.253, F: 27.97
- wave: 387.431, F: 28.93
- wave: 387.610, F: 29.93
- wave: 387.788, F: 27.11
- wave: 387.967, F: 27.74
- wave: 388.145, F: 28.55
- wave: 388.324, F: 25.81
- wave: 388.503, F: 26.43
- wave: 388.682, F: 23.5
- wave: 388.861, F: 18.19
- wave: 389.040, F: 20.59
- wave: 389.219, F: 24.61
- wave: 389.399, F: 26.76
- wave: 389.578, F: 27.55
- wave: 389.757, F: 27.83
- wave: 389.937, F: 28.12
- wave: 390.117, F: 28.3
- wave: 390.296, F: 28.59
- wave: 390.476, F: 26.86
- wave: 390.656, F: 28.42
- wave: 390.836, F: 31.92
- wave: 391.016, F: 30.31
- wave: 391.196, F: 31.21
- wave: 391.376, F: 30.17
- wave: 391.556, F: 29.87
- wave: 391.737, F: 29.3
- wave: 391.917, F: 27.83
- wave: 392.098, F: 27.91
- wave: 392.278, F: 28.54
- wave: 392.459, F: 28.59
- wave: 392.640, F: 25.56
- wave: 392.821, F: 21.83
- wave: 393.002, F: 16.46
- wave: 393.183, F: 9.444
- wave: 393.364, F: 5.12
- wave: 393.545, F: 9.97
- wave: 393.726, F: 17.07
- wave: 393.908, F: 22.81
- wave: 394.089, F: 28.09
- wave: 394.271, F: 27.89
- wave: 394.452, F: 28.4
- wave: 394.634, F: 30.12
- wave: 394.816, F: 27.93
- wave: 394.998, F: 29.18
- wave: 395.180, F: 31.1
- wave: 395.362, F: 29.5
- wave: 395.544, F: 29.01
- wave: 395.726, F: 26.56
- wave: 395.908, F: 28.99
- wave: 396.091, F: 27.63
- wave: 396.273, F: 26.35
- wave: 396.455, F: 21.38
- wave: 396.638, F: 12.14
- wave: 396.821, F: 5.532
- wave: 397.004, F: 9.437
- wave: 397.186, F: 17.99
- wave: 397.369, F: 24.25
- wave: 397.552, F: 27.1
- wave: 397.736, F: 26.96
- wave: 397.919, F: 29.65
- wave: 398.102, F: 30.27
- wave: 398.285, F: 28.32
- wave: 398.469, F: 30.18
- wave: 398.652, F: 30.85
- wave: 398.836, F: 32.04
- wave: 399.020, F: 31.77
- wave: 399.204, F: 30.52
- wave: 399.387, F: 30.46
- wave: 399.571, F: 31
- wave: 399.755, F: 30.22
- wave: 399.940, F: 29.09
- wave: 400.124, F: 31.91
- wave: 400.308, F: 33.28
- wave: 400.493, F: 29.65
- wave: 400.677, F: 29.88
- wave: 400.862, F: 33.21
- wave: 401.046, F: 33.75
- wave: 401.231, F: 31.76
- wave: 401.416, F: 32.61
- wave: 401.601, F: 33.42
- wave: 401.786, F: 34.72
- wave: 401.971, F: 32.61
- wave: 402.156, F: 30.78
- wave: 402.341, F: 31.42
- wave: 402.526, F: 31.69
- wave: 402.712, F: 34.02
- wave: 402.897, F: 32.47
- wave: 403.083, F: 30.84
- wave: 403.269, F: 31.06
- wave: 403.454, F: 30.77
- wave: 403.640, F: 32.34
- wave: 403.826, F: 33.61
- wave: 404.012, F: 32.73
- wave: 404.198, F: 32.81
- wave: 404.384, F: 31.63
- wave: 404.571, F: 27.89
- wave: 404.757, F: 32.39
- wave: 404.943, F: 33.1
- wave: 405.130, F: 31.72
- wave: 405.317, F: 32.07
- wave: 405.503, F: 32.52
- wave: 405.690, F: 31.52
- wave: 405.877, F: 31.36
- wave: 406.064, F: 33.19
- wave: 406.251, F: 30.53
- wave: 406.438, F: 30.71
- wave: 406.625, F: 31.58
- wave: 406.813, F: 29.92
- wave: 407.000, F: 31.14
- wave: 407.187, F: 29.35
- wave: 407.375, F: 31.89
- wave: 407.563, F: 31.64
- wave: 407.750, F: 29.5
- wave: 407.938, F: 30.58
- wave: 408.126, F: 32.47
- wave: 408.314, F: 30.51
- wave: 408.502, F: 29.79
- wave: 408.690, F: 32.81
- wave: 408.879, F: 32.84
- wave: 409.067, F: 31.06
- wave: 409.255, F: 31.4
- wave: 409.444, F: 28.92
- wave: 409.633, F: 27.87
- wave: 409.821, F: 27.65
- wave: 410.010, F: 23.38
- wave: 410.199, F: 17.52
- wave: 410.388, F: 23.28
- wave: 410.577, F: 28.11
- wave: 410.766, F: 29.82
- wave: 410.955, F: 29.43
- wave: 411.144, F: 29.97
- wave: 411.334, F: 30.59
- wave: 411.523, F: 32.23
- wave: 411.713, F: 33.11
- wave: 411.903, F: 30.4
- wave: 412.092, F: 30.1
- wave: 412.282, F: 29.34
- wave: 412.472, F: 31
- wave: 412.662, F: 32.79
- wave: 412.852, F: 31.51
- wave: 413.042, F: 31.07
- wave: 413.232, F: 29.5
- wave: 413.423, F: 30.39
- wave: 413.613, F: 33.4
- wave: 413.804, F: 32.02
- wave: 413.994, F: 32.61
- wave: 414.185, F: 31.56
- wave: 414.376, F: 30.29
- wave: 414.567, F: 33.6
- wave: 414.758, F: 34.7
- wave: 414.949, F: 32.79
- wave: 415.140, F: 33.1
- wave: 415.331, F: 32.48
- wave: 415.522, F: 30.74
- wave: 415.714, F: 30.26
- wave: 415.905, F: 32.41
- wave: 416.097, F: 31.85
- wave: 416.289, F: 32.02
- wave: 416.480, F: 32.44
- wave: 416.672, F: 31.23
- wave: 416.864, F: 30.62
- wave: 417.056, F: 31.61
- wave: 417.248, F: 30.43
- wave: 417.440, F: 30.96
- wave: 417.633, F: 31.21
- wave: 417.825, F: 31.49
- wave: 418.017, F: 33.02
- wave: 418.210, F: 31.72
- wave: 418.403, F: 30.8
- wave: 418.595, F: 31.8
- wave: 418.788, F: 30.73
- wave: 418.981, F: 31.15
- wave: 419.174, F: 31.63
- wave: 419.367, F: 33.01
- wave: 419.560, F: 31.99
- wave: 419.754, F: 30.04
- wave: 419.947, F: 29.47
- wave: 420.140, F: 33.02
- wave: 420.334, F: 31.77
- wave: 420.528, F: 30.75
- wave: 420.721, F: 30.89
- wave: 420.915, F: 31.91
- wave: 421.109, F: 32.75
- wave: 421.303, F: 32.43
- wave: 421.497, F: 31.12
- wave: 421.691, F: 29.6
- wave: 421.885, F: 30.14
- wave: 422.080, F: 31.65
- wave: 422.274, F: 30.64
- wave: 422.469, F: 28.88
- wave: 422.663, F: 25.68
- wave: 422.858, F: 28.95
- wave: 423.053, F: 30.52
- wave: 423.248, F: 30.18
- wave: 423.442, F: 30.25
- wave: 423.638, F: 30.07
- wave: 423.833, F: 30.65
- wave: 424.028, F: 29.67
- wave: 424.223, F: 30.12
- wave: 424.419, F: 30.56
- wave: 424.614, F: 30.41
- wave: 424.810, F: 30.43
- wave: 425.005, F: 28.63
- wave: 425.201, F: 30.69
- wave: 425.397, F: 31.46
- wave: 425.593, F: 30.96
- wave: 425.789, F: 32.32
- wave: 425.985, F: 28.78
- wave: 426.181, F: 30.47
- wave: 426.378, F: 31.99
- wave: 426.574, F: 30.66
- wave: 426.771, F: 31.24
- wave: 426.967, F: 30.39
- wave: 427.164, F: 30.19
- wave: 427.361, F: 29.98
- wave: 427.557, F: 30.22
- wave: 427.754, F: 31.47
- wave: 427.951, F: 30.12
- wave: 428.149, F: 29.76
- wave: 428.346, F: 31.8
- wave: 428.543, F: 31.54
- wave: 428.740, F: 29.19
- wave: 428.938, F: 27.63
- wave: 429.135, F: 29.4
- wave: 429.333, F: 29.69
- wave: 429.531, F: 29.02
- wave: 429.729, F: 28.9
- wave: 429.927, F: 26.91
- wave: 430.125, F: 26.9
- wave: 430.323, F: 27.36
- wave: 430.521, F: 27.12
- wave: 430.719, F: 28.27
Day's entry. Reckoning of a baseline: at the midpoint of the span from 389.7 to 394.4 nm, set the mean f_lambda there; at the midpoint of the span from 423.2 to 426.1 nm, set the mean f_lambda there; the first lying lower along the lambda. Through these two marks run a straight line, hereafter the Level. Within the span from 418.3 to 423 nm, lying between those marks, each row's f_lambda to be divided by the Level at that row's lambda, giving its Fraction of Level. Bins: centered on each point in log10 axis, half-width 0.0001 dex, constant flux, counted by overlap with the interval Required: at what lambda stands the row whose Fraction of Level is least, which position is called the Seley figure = 422.663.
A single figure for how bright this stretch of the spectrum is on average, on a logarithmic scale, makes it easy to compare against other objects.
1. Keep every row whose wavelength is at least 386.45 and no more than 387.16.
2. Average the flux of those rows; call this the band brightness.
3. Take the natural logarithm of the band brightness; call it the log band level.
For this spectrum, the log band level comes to 3.46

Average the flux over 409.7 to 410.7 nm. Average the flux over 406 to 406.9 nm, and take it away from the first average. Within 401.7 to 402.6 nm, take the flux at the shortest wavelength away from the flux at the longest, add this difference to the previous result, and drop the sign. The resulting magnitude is 10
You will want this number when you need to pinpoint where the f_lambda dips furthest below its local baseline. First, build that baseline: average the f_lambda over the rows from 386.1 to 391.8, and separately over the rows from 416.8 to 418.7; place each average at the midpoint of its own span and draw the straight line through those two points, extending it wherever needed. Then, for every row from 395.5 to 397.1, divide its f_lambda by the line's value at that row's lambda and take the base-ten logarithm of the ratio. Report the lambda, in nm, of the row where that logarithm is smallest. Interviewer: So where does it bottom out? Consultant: 396.821 nm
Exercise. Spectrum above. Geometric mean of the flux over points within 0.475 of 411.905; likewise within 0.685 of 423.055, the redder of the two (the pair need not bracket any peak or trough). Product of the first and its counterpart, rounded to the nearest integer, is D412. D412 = 905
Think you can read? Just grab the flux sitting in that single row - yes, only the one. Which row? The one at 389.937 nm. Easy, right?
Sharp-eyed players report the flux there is 28.12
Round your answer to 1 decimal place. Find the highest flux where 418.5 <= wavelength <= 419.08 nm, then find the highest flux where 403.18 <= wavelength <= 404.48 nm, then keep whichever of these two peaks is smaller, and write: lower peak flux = 31.8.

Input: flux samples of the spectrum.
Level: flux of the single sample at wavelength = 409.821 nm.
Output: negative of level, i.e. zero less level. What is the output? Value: -28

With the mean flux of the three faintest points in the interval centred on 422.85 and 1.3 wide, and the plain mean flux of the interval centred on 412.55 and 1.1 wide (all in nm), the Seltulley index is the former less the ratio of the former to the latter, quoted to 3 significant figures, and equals 26.9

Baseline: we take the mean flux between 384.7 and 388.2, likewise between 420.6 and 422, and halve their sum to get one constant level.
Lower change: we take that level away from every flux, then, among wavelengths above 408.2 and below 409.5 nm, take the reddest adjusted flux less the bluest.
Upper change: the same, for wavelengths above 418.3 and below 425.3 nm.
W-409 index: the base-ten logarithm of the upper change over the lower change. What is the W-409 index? -1.2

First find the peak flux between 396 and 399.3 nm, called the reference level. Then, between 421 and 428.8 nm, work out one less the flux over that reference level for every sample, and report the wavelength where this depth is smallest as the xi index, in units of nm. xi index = 421.109 nm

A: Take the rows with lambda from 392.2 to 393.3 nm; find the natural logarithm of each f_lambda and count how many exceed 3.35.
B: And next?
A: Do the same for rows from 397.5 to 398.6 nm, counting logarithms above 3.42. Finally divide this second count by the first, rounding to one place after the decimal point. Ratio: 0.0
